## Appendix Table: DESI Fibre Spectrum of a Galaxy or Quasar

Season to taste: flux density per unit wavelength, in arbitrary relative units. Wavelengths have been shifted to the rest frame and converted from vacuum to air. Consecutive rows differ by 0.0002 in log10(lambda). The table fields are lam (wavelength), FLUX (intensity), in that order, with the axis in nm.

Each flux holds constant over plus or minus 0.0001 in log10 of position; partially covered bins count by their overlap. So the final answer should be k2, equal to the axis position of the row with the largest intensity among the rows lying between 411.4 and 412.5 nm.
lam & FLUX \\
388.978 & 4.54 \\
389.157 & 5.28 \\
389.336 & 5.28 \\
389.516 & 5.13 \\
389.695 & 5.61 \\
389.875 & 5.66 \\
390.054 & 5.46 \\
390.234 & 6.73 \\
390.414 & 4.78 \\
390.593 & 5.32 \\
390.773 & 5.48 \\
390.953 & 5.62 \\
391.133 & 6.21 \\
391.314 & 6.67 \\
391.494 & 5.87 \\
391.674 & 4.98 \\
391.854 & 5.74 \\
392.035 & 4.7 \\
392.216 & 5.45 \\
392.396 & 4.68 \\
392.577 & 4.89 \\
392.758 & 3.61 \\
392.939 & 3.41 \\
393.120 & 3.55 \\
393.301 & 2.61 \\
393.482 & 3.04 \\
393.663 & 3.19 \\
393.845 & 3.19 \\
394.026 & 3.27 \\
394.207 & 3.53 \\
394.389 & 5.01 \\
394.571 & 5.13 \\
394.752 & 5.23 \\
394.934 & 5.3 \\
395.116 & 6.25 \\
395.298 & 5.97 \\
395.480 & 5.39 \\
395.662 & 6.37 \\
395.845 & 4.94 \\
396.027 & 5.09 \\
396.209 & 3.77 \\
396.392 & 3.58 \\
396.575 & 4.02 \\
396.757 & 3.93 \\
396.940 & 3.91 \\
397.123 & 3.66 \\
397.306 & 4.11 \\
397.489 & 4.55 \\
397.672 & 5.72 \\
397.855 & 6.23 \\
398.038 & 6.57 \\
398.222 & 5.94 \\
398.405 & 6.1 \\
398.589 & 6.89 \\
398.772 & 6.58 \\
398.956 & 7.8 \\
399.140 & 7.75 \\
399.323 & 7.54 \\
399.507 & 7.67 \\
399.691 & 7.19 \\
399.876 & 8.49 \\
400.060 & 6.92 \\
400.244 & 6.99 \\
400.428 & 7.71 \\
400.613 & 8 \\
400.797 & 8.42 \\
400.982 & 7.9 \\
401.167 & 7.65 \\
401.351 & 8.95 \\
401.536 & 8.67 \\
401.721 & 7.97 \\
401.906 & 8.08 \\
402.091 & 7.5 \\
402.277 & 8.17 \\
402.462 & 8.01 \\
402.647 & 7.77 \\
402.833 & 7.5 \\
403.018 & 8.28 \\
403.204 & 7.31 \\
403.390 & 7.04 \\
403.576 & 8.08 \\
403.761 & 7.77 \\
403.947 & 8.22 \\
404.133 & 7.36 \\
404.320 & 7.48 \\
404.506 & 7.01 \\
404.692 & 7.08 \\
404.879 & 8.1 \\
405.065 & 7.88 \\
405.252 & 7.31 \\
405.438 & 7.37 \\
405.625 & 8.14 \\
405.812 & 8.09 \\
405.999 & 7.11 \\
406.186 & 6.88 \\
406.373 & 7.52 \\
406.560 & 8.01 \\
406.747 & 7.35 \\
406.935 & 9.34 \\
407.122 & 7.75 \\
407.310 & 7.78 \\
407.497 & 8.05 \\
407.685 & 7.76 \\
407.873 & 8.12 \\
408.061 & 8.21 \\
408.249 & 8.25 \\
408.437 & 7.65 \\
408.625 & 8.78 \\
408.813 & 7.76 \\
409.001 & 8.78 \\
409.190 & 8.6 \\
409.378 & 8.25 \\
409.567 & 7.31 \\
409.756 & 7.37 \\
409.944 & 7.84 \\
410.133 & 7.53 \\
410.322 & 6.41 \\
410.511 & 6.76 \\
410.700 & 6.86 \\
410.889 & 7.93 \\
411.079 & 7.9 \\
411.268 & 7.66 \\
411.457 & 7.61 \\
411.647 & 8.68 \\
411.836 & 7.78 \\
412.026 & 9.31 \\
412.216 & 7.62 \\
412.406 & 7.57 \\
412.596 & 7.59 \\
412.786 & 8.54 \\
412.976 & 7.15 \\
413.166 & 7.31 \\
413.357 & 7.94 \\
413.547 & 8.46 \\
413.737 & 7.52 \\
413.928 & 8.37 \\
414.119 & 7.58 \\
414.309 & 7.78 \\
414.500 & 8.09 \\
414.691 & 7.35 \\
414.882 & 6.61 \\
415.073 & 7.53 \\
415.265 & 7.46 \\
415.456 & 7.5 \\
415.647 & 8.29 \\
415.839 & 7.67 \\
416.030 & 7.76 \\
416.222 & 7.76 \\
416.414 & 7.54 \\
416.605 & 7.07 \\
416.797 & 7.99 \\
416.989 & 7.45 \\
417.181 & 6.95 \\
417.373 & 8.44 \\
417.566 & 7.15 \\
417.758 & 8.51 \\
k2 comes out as 412.026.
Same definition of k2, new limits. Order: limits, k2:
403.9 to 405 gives 403.947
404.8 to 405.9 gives 405.625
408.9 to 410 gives 409.001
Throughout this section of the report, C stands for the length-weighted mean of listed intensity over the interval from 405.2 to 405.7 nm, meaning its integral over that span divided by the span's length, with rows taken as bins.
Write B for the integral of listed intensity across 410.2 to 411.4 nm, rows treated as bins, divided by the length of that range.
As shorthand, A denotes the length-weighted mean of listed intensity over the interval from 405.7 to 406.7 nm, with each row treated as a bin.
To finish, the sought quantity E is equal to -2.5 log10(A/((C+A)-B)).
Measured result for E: 0.05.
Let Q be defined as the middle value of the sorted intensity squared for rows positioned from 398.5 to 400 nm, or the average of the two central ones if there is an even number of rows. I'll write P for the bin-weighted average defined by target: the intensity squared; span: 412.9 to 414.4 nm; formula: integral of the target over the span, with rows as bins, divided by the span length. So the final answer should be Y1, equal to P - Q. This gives 3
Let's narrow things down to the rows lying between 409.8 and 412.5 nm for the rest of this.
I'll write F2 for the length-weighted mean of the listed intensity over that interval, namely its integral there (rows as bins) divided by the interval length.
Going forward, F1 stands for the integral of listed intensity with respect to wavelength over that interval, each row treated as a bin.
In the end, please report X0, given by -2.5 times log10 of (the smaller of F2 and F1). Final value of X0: -2.21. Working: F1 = 20.7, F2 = 7.7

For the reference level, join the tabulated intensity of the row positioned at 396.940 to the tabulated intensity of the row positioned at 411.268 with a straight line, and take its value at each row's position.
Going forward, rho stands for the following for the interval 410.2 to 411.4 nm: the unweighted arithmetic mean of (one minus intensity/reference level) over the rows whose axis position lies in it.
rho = 0.04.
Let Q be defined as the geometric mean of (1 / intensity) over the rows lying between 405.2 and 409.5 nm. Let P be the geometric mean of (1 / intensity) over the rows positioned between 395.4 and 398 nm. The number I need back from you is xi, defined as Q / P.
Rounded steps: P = 0.219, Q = 0.1261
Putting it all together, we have 0.58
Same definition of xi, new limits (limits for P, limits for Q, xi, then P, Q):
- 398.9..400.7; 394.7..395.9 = 1.35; 0.132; 0.1782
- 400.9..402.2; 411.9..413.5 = 1.03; 0.124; 0.1274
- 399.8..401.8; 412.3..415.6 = 1.04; 0.126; 0.1307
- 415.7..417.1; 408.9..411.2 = 1.00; 0.132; 0.1316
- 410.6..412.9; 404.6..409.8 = 1.00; 0.127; 0.1272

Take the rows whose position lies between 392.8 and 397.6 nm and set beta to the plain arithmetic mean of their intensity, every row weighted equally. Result 4.3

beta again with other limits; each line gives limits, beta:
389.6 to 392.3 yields 5.6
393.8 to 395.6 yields 4.8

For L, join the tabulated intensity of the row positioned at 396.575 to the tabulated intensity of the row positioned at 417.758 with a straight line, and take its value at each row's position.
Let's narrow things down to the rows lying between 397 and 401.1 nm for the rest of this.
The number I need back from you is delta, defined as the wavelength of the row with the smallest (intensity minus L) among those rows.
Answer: 397.123 nm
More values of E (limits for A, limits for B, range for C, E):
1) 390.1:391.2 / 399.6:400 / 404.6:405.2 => -0.02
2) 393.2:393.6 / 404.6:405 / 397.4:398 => -1.30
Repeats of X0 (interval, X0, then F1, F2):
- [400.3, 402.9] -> -2.26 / 20.8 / 8.0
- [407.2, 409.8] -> -2.27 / 20.9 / 8.1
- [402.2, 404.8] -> -2.21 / 19.9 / 7.6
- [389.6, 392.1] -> -1.88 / 14.1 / 5.6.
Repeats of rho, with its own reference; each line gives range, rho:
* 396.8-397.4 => 0.02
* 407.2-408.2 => -0.19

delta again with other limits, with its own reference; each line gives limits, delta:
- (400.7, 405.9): 404.506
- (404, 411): 410.322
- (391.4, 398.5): 393.301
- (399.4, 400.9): 400.060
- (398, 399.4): 398.222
